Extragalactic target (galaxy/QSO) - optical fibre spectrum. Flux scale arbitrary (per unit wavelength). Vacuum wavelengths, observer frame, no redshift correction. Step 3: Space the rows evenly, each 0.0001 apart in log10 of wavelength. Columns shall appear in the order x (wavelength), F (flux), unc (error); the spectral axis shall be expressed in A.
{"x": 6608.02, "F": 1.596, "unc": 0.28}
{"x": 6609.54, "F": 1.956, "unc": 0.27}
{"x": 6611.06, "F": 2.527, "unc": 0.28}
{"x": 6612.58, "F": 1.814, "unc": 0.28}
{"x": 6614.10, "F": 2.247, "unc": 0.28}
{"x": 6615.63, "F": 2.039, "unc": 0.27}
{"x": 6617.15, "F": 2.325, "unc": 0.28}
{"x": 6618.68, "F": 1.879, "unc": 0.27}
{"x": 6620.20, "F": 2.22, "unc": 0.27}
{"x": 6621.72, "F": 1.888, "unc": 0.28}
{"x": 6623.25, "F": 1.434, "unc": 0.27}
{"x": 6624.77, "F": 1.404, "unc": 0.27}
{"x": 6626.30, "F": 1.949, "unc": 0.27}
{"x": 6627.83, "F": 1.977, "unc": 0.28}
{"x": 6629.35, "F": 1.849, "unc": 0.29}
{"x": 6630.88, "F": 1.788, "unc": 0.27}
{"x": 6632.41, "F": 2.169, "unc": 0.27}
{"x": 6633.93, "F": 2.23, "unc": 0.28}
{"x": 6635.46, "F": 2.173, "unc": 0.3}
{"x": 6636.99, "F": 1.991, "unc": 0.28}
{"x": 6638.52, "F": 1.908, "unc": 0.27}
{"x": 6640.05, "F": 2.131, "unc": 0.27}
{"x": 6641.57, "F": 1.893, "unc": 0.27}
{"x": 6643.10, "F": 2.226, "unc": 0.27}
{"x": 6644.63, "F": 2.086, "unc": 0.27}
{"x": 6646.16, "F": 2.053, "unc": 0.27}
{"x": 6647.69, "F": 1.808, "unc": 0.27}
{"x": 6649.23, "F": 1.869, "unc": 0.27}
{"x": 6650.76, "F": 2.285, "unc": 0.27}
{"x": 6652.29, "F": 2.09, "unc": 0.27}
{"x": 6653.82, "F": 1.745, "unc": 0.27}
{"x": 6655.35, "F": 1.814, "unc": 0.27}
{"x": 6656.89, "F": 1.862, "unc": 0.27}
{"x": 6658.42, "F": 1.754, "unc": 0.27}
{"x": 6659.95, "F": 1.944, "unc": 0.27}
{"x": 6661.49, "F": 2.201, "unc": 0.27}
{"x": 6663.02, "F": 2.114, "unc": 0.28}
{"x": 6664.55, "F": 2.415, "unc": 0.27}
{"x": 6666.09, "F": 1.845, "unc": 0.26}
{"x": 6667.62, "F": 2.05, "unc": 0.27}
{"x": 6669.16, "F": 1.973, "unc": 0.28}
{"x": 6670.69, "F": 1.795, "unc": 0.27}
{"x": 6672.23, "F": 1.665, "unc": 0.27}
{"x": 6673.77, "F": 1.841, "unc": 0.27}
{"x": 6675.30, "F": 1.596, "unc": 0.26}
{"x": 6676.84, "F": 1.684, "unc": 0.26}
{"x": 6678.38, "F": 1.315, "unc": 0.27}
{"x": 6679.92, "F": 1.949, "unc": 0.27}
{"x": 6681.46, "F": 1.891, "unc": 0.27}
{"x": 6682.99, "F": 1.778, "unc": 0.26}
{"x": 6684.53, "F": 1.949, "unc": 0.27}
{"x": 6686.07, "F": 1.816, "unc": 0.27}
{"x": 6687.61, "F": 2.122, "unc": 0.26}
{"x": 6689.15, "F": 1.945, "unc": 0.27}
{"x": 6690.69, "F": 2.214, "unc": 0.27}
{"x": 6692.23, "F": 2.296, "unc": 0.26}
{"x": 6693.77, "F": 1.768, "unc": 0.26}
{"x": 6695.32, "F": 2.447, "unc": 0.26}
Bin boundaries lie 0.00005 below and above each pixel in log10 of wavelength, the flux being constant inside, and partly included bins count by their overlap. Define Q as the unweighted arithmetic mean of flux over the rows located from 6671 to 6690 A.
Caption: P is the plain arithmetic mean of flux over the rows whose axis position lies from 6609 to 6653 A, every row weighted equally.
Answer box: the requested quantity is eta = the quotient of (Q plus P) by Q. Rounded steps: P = 2.01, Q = 1.80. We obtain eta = 2.12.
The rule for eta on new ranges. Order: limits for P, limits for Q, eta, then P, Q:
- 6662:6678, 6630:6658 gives 1.95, 1.90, 2.01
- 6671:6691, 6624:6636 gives 1.94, 1.83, 1.94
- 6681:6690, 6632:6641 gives 1.91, 1.92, 2.10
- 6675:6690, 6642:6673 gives 1.91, 1.80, 1.98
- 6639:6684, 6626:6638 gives 1.95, 1.92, 2.02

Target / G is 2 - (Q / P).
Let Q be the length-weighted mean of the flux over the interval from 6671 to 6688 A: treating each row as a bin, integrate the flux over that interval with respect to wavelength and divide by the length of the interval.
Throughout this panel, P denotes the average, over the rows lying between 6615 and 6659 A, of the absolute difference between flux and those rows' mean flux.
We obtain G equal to -8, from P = 0.176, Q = 1.77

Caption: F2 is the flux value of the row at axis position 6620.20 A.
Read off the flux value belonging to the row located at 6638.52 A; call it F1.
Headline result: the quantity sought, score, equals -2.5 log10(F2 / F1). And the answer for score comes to -0.16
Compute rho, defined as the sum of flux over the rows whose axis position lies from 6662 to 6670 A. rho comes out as 10.4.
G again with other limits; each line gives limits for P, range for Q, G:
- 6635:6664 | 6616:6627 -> -11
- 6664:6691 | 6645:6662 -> -9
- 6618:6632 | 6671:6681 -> -7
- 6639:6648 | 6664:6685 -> -13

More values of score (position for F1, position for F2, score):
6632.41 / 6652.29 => 0.04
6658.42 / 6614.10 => -0.27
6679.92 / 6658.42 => 0.11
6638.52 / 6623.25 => 0.31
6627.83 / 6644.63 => -0.06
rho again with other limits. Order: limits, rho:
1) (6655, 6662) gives 9.6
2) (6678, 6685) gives 8.9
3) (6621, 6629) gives 8.7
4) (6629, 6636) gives 10.2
